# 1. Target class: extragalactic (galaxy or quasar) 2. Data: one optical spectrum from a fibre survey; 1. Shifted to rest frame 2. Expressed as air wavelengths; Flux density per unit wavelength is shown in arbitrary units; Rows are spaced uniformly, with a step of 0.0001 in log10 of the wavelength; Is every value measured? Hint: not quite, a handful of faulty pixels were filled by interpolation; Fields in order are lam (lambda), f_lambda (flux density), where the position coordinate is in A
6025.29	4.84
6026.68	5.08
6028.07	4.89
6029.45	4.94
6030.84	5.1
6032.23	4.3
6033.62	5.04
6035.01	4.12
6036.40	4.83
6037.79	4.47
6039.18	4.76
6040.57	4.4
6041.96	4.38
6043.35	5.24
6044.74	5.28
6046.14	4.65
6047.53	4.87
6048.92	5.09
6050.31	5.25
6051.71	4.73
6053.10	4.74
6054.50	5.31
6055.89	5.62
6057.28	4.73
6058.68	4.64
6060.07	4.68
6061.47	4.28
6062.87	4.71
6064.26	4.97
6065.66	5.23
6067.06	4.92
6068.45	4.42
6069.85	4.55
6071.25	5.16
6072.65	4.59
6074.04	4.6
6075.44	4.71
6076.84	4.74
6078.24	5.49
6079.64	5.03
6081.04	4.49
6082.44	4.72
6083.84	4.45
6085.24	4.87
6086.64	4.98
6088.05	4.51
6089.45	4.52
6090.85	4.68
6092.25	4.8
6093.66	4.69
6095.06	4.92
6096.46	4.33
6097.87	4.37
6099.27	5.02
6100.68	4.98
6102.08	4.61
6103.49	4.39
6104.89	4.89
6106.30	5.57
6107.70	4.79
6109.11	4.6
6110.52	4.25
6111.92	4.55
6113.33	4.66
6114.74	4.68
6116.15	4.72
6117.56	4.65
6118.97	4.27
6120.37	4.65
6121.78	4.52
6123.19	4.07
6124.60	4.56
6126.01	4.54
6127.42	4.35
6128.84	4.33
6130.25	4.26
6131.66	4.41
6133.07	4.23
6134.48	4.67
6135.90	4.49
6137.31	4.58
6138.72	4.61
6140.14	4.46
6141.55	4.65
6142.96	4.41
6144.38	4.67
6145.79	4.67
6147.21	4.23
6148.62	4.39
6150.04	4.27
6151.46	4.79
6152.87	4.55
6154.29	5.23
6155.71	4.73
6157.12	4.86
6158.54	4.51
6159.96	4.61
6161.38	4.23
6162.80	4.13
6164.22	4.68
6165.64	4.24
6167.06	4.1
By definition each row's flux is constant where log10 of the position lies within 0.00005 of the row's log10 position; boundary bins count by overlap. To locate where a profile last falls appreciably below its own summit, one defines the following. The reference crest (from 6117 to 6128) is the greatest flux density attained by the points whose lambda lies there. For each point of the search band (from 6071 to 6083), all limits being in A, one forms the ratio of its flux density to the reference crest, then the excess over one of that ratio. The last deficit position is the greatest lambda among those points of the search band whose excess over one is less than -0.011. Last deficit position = 6081.04 A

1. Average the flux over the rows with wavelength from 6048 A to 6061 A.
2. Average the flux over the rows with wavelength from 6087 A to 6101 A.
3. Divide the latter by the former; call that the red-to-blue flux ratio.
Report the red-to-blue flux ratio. 0.94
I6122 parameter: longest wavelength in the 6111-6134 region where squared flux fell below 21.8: 6133.07 A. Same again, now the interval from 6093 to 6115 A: 6113.33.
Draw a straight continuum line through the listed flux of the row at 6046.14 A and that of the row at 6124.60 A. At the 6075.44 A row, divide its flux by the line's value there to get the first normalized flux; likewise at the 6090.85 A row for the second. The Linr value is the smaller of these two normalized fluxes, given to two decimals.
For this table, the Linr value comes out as 1.02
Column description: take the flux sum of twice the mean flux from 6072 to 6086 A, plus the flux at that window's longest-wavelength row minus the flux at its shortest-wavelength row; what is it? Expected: 9.8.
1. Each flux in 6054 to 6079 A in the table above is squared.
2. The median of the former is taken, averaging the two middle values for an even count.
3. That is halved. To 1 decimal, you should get 11.1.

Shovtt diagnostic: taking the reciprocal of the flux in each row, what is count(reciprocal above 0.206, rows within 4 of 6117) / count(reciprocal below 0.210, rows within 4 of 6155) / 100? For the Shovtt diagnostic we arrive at 0.020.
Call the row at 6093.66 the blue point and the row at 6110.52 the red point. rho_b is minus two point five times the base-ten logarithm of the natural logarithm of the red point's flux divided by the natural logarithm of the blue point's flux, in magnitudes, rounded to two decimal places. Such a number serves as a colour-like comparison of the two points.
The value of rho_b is 0.07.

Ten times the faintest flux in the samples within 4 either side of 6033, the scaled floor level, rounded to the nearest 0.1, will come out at 41.2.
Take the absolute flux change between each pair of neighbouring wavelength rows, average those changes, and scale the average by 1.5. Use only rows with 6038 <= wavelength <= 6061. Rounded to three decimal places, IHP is 0.494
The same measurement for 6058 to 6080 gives 0.487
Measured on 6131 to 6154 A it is 0.324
